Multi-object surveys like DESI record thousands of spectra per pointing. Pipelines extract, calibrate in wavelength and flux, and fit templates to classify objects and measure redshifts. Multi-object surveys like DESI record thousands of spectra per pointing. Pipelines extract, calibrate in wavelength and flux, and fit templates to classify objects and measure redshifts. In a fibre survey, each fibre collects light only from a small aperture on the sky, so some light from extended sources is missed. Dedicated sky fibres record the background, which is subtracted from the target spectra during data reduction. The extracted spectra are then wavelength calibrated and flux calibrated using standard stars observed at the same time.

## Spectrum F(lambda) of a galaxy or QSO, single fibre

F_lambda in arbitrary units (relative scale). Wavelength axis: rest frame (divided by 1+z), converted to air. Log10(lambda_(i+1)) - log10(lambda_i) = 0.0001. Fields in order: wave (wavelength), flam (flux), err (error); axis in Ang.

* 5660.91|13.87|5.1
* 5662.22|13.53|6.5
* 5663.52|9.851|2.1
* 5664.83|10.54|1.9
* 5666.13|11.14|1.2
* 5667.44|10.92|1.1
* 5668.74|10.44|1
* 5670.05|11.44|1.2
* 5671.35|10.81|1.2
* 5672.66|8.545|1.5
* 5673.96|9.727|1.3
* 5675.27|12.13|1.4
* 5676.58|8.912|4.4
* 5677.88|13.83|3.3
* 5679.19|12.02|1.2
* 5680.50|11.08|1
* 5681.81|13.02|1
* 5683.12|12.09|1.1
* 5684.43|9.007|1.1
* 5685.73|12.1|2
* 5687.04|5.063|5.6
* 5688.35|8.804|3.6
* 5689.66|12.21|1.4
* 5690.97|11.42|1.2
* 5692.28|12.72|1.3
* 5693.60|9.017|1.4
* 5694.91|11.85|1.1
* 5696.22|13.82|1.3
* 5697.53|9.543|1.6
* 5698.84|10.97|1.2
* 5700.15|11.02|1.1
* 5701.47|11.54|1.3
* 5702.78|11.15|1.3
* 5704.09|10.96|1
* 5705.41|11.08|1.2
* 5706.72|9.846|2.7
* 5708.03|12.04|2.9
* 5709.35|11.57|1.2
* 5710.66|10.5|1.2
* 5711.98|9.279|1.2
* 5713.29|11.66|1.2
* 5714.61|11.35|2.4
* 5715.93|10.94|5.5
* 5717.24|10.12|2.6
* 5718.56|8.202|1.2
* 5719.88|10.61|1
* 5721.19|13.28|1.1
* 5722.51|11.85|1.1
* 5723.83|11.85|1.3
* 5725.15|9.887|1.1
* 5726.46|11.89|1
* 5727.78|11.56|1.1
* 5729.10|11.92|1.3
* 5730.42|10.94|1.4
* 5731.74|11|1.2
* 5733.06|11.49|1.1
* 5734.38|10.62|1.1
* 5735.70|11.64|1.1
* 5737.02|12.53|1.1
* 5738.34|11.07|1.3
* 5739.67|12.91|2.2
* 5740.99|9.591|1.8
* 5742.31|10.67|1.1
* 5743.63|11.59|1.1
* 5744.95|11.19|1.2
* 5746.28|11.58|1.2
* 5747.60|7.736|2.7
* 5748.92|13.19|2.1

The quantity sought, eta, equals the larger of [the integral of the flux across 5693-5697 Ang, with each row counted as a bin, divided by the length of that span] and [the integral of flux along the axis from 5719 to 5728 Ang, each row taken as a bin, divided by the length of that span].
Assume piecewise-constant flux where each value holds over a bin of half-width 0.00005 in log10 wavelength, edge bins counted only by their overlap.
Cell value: 11.55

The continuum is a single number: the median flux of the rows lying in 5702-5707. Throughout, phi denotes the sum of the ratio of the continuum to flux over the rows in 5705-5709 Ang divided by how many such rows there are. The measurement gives 1.01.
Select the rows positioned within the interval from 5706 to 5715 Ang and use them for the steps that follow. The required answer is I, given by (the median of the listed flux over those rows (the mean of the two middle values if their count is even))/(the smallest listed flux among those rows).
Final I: 1.22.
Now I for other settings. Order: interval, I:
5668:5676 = 1.24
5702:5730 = 1.36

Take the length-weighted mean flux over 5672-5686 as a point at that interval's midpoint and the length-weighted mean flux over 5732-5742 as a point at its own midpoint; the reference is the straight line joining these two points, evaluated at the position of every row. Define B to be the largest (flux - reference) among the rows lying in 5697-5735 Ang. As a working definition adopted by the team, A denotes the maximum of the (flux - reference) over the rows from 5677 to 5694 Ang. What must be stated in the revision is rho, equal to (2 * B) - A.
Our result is 1.2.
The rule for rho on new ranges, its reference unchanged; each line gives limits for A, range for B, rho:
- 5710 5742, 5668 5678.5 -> 3.5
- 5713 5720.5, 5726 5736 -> 0.8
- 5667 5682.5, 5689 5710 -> 2.5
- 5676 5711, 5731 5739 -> -0.4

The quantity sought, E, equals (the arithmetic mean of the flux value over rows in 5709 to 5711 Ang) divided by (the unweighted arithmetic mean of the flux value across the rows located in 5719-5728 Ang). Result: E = 0.95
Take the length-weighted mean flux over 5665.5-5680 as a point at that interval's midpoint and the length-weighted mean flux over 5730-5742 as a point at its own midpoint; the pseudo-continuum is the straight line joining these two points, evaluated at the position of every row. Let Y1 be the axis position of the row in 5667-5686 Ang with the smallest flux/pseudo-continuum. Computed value 5672.66 Ang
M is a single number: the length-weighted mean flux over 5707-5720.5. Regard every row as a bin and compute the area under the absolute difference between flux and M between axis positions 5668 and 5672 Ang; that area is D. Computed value 1.6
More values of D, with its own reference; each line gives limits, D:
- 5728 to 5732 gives 3.0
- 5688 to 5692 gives 5.8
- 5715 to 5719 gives 3.9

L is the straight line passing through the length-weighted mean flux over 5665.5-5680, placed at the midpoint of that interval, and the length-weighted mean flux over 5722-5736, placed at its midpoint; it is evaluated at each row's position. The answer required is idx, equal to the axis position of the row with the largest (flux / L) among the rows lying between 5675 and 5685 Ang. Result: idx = 5677.88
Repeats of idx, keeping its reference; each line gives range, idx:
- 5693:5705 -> 5696.22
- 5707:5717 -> 5708.03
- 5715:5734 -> 5721.19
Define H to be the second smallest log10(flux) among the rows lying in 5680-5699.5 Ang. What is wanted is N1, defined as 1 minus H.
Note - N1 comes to 0.06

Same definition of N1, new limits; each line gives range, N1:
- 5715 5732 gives 0.00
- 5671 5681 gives 0.05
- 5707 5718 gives -0.01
